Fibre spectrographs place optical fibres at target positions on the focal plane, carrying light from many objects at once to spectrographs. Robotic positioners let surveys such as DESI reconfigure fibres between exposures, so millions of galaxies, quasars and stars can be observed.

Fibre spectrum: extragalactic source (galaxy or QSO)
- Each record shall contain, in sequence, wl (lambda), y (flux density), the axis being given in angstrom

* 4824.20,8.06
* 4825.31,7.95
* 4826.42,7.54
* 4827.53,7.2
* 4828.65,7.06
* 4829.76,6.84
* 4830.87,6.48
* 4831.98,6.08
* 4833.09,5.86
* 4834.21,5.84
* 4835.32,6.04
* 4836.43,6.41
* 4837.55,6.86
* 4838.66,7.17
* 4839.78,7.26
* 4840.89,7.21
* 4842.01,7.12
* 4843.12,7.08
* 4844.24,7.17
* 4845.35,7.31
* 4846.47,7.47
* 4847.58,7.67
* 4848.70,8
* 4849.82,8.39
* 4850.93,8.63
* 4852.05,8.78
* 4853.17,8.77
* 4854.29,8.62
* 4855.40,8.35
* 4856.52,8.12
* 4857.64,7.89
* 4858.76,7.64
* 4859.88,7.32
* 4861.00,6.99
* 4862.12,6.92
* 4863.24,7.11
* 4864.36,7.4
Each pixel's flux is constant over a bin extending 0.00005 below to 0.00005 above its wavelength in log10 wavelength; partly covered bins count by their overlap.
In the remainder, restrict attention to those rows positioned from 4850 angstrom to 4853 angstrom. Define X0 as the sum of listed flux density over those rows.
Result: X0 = 17.4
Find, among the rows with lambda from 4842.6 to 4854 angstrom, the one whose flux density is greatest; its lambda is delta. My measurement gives 4852.05 angstrom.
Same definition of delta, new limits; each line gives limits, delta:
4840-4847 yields 4846.47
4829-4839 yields 4838.66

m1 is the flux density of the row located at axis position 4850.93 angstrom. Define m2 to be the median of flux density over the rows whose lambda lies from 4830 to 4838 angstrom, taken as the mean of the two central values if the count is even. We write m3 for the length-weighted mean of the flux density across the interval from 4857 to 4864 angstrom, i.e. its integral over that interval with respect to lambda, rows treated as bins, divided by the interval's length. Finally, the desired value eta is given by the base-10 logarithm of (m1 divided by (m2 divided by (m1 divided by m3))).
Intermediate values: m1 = 8.63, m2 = 6.1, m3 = 7.3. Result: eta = 0.22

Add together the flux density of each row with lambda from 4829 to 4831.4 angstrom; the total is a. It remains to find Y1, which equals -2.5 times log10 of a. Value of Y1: -2.81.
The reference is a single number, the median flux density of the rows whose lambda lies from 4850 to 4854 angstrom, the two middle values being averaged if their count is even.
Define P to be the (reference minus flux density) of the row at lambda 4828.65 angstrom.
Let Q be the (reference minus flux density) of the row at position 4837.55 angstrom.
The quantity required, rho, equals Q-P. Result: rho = 0.2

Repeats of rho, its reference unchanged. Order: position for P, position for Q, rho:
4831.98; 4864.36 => -1.3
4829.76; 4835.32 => 0.8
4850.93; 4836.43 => 2.2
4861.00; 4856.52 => -1.1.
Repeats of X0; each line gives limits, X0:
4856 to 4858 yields 16.0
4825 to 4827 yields 15.5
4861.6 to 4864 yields 14.0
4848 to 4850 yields 16.4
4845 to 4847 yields 14.8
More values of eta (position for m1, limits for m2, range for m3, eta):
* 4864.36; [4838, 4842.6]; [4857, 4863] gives 0.02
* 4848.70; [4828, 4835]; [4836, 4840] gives 0.17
